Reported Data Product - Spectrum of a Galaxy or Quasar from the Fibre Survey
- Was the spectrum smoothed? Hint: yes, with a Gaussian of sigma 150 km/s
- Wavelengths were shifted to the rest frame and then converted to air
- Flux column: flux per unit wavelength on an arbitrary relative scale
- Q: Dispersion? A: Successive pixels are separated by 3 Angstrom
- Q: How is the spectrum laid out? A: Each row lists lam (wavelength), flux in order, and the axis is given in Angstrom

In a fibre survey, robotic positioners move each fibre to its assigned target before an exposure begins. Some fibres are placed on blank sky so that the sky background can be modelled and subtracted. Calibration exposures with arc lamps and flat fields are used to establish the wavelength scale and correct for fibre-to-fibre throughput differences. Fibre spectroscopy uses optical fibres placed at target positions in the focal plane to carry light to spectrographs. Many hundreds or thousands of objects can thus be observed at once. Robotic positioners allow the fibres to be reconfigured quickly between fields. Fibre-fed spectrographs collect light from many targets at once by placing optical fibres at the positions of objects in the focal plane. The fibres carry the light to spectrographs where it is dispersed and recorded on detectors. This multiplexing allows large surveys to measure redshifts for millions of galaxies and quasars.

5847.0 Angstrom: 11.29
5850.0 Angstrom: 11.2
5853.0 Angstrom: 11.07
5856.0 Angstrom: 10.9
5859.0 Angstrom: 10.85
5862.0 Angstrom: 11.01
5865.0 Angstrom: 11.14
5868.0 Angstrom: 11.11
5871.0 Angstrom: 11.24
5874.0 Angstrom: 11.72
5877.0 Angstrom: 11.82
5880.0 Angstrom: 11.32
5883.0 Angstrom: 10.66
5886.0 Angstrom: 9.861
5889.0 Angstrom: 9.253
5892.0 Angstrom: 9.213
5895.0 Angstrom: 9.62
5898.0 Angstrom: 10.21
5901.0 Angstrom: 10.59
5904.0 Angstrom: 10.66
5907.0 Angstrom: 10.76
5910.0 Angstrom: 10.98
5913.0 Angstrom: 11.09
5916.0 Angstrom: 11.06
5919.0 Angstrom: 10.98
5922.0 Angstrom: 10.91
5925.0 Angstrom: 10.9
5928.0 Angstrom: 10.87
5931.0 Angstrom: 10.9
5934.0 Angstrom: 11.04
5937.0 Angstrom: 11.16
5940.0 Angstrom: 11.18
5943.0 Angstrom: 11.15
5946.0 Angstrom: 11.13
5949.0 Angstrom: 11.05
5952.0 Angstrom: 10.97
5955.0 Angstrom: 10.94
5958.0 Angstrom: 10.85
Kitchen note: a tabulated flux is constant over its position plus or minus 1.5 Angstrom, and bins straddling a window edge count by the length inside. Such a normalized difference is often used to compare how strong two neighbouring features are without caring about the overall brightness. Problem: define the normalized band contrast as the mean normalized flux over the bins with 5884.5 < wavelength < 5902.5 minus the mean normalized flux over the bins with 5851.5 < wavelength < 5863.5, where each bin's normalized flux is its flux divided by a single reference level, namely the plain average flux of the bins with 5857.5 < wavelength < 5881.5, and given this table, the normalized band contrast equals -0.10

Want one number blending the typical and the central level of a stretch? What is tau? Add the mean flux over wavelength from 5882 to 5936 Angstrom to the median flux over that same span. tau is 21.35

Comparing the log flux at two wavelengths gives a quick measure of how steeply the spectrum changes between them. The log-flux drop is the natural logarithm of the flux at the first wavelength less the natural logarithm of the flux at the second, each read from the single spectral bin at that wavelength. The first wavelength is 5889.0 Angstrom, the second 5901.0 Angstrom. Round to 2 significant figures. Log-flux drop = -0.13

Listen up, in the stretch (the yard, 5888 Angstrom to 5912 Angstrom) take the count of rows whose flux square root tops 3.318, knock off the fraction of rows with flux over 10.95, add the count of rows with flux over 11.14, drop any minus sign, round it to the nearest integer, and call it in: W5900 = 0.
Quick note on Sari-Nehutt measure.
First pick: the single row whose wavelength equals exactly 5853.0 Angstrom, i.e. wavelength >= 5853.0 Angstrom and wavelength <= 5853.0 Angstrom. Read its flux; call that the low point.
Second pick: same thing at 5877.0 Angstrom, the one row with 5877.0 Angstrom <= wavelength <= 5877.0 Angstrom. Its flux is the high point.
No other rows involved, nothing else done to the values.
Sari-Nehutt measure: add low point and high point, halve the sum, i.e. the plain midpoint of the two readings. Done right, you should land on 11.4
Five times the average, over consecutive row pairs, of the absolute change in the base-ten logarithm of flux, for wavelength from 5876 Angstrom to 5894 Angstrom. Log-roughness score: 0.11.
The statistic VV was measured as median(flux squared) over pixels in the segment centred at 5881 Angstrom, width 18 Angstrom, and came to 120.9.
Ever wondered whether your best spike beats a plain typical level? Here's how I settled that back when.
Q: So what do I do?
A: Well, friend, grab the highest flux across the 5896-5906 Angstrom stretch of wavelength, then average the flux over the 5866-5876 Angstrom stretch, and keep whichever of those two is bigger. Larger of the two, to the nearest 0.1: 11.4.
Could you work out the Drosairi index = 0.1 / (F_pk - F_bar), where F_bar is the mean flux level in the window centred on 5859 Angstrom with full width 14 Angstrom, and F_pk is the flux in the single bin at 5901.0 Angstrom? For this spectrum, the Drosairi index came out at -0.25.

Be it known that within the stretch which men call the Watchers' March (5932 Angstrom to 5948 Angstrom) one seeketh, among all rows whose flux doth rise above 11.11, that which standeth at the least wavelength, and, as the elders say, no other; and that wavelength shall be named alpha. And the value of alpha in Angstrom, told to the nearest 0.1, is 5937.0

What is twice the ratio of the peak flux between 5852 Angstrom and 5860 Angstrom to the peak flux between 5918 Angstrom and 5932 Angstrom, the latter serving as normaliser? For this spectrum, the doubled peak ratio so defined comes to 2.02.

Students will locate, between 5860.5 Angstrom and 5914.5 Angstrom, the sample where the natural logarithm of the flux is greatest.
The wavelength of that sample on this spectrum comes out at 5877.0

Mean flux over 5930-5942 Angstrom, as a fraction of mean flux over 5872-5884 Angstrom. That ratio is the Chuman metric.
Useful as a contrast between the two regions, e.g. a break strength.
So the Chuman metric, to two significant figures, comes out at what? 0.97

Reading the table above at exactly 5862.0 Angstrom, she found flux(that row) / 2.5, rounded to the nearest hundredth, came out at 4.40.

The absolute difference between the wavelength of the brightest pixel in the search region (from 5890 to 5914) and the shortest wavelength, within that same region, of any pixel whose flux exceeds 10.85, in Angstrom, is 3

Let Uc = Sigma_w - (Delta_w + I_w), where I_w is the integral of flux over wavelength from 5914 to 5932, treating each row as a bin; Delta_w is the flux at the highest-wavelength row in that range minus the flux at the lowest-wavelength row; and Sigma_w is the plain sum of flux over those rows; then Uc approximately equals -131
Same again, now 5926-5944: -133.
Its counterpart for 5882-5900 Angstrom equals -117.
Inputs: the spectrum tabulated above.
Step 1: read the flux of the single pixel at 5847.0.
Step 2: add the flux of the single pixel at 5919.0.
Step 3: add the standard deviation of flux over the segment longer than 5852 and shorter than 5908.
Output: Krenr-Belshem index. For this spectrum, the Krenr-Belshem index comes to 23.0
